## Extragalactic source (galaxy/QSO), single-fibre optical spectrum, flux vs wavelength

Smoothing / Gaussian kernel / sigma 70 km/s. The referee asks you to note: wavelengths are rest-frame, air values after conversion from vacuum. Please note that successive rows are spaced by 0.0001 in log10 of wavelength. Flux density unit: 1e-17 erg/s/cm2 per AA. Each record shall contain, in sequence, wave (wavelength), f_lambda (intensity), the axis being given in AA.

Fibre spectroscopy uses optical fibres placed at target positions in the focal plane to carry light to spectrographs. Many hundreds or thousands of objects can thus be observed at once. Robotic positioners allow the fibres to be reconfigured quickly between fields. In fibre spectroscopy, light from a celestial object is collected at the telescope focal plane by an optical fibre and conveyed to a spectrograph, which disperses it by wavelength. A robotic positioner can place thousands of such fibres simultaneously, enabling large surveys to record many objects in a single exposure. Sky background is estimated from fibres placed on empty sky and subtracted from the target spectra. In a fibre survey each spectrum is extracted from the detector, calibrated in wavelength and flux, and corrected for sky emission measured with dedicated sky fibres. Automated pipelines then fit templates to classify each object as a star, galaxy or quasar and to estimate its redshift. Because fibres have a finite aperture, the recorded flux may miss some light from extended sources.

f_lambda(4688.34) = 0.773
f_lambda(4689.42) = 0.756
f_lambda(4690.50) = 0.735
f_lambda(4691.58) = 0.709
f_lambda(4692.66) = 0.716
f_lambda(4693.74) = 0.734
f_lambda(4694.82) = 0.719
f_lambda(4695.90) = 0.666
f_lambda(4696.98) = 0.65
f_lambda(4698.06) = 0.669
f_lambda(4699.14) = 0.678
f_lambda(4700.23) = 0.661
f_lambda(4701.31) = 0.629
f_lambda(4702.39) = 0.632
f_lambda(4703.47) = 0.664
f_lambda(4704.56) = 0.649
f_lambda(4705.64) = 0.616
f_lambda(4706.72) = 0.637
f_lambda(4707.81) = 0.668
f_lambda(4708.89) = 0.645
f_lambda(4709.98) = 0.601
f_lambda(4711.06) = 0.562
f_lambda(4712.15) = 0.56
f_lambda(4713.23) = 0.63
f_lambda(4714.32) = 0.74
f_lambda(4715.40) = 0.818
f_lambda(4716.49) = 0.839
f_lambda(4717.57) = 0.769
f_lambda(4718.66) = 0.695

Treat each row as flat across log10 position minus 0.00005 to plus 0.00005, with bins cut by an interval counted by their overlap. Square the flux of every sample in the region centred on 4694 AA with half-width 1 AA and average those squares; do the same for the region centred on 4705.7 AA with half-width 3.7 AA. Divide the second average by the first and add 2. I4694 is 2.79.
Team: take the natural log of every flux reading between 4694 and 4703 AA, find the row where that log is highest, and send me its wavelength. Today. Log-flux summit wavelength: 4694.82 AA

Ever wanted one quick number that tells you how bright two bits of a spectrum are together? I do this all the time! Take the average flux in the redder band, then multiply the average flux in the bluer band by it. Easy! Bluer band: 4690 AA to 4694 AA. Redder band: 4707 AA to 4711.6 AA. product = 0.448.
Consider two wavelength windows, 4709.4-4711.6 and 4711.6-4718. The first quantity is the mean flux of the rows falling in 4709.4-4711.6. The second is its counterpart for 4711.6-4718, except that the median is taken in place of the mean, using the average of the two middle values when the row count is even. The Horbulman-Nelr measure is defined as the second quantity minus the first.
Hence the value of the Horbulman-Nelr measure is 0.17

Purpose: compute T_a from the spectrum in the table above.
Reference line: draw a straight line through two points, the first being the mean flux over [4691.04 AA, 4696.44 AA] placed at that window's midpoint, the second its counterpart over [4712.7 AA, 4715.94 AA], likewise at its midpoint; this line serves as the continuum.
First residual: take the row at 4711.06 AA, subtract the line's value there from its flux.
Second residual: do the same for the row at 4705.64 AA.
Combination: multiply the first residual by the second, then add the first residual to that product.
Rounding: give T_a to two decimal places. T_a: -0.15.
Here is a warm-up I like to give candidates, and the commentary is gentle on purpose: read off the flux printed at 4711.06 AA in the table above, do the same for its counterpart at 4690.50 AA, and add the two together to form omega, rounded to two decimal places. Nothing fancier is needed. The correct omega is 1.30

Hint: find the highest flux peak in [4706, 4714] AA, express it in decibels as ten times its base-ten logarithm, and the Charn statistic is -1.75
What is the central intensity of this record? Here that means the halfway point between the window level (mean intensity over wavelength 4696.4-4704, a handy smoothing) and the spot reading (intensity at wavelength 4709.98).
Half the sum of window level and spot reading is 0.628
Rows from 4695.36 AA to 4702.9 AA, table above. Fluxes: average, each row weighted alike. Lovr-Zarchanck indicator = 0.655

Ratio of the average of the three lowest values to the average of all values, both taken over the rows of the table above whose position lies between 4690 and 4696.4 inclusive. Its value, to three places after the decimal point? 0.977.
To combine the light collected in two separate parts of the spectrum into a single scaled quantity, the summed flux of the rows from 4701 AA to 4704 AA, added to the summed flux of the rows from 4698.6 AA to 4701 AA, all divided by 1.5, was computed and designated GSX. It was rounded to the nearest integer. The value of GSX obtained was 2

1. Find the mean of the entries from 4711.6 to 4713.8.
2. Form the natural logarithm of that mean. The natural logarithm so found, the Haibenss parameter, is -0.52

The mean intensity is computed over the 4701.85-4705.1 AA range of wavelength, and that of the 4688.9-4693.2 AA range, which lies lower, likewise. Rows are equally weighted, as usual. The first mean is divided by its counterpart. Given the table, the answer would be 0.89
